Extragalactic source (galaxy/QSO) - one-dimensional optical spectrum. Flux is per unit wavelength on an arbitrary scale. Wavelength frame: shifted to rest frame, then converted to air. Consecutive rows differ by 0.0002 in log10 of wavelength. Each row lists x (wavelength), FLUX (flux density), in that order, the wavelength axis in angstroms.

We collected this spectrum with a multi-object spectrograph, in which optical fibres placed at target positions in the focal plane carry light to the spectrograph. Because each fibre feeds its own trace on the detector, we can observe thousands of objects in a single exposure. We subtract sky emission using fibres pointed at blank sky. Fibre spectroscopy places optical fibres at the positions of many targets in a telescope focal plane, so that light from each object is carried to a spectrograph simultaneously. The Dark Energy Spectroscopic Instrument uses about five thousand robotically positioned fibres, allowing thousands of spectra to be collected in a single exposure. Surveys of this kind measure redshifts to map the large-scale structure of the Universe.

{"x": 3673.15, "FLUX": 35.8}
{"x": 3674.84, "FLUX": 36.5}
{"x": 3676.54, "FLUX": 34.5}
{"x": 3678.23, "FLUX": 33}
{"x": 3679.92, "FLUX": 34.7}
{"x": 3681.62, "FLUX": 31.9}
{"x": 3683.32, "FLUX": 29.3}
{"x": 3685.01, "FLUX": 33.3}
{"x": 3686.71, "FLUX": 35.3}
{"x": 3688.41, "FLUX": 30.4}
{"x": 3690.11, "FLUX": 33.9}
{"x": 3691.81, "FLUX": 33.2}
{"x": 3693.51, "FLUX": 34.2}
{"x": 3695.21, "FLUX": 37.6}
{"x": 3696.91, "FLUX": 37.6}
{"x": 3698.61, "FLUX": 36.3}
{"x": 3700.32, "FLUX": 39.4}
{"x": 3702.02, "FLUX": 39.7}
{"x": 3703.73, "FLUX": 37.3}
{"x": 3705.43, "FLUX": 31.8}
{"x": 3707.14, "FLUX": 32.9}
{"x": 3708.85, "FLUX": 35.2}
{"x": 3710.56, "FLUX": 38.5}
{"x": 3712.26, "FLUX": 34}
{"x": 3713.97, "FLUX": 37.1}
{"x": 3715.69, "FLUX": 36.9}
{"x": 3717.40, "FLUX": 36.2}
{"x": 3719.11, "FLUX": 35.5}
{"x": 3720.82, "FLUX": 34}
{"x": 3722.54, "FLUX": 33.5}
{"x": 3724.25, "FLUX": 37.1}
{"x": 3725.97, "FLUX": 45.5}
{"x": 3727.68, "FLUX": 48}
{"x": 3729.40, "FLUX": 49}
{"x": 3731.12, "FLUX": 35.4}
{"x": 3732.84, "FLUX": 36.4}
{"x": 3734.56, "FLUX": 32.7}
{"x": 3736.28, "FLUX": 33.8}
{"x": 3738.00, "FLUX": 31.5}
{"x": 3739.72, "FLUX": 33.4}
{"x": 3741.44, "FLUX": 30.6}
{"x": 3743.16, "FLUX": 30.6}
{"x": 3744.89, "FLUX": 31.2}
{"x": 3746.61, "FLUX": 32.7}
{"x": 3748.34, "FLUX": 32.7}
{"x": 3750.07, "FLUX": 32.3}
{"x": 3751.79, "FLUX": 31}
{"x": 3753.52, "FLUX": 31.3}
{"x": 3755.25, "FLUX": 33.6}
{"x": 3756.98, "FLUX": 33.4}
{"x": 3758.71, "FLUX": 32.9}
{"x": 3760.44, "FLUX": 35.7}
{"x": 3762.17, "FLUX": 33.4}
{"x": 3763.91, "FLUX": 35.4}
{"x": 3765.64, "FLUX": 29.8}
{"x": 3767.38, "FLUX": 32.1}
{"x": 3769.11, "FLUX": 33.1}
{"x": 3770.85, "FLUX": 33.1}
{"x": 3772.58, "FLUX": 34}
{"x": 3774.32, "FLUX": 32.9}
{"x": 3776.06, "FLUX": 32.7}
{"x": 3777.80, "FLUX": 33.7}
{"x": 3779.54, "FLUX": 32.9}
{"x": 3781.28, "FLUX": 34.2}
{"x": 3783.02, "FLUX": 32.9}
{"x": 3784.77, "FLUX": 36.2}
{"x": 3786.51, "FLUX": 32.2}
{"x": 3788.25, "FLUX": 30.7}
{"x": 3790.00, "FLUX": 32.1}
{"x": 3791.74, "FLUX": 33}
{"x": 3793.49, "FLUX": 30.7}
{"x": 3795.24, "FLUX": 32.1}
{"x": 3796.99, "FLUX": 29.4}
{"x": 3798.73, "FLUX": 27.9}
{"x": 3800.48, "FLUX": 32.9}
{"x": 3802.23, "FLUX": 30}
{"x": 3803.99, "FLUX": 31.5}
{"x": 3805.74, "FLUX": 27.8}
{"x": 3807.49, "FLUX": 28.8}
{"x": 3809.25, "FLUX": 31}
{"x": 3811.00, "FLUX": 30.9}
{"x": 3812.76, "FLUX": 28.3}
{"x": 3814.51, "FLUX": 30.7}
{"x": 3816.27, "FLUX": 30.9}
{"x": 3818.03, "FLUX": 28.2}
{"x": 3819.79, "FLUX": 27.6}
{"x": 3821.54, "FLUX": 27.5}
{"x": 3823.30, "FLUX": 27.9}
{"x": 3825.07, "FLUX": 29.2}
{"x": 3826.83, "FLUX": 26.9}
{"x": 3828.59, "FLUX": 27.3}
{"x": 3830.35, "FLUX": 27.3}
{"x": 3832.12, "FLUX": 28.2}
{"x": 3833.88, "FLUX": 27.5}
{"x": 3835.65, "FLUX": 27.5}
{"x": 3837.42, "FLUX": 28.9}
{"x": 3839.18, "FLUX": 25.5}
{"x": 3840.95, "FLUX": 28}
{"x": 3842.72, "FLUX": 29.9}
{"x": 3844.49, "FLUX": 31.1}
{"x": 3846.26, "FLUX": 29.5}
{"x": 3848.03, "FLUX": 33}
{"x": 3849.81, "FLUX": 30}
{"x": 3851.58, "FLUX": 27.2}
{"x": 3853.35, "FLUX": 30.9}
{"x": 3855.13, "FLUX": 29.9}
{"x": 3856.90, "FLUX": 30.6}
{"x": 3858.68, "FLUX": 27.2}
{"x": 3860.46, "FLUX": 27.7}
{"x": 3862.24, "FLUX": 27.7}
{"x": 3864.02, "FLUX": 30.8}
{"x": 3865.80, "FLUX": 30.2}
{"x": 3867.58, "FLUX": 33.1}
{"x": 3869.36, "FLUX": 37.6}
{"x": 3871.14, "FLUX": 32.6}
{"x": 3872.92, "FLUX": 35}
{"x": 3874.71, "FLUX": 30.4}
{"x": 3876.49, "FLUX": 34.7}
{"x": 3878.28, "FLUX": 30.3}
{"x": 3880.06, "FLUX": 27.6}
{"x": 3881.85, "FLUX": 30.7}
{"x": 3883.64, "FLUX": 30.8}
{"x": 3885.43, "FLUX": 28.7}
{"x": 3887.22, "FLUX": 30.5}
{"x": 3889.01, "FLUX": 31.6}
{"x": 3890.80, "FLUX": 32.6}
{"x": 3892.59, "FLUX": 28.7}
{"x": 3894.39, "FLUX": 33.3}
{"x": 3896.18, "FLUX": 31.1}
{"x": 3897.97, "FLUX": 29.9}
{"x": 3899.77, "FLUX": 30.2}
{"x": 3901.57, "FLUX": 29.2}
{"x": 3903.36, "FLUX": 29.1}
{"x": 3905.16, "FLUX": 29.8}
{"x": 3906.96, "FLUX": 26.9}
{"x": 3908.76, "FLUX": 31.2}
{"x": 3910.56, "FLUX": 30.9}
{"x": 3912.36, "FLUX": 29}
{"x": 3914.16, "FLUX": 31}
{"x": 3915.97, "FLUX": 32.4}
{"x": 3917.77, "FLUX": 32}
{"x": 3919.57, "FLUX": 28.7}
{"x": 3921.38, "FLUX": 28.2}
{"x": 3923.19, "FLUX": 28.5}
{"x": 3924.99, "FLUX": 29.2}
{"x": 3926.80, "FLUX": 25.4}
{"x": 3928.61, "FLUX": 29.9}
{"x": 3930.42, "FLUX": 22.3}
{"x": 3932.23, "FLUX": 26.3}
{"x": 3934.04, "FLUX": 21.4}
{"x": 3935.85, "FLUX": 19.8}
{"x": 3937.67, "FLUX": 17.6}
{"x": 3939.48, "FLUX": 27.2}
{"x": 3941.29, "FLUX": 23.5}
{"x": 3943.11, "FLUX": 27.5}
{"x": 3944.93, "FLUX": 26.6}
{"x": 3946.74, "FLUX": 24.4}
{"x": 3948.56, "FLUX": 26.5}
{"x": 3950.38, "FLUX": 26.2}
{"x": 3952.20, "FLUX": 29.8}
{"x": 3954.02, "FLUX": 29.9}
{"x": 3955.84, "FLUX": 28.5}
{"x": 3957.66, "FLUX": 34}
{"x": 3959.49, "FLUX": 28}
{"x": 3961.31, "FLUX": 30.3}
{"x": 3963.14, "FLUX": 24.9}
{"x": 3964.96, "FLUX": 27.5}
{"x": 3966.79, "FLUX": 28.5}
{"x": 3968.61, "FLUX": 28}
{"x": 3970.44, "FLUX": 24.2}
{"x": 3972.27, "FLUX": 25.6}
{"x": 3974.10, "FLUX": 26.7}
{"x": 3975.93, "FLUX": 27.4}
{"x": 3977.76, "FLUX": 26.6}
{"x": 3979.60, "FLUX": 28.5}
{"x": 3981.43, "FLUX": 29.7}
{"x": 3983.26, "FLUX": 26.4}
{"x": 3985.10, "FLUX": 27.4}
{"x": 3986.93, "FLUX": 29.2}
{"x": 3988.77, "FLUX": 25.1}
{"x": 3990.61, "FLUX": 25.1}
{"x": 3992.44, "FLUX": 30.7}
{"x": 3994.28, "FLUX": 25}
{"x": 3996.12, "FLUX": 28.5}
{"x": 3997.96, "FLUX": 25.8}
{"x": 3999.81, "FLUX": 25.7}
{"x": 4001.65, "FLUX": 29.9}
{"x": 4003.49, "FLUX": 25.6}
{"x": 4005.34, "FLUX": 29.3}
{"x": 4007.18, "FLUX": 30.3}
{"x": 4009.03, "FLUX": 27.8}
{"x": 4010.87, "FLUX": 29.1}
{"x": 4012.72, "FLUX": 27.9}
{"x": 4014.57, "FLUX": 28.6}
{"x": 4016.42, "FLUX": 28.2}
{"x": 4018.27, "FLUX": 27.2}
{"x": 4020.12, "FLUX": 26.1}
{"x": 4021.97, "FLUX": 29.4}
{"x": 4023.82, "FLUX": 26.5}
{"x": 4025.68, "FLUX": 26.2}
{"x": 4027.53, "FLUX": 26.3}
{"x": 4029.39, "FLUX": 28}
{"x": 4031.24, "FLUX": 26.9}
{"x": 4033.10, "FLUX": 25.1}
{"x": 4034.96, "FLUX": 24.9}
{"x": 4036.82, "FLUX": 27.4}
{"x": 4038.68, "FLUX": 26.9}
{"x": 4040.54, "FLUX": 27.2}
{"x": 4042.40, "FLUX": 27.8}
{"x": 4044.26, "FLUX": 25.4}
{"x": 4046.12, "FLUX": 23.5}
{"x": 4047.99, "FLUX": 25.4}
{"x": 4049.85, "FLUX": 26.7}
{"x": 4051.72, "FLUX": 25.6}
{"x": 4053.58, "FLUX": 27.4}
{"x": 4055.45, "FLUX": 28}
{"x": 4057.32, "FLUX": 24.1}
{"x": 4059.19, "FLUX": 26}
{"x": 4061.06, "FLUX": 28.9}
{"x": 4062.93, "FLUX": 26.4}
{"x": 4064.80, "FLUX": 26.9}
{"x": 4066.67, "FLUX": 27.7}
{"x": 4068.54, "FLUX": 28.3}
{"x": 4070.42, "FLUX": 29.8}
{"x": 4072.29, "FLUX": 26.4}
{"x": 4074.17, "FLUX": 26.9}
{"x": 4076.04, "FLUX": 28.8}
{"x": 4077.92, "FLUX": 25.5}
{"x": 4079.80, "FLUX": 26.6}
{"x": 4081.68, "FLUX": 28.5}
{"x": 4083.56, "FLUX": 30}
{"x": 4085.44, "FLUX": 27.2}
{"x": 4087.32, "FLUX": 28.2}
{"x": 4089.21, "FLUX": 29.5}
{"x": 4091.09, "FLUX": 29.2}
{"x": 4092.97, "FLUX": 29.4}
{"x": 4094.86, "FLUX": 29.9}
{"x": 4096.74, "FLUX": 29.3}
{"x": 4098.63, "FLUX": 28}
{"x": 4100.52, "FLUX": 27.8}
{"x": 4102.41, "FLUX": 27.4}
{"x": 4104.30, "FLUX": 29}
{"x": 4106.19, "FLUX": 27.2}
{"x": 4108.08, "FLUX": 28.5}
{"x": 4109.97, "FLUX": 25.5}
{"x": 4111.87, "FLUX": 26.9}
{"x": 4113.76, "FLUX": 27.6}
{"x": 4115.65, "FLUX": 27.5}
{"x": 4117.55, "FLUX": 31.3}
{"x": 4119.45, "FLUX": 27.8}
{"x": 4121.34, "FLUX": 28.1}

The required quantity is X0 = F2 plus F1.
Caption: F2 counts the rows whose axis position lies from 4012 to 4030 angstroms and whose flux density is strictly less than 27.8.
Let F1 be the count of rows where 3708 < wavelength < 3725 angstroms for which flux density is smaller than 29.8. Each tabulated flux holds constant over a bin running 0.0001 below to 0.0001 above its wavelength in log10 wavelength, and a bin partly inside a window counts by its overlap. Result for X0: 5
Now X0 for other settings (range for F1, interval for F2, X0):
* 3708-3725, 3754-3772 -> 0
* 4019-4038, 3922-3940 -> 17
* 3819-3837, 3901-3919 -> 11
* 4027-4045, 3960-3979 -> 17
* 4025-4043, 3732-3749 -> 10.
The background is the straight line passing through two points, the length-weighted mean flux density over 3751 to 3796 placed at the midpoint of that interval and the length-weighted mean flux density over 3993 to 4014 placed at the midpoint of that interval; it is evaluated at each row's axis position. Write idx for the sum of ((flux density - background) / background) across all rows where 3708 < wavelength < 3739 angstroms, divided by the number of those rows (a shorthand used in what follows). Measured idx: 0.095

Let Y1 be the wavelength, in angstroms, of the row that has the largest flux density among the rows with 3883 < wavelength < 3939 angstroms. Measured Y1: 3894.39 angstroms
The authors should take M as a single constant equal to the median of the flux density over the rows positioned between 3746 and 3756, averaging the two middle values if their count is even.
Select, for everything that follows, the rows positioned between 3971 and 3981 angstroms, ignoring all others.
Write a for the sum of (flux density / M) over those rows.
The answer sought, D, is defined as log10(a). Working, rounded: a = 4.15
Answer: 0.62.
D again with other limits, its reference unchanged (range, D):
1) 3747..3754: 0.59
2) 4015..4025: 0.63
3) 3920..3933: 0.77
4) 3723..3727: 0.41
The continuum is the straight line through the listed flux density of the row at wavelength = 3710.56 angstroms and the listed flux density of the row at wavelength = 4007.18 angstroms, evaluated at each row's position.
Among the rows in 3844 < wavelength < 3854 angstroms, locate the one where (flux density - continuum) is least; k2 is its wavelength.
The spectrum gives 3851.58 angstroms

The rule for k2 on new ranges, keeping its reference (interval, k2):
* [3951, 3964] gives 3963.14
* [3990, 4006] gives 3990.61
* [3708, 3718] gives 3712.26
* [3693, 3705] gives 3693.51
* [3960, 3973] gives 3970.44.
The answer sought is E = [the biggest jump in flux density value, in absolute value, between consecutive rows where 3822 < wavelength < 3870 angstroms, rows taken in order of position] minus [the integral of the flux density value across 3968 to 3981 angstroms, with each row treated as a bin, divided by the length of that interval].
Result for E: -22.3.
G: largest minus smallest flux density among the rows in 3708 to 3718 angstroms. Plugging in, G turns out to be 4.5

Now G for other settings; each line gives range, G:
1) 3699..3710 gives 7.9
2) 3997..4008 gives 4.7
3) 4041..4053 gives 4.3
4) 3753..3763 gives 4.4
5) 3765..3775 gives 4.2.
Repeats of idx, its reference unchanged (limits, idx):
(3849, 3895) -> 0.003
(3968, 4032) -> -0.016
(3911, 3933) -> -0.034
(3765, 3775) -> -0.014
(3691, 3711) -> 0.048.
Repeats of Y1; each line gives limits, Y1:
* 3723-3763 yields 3729.40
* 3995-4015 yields 4007.18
